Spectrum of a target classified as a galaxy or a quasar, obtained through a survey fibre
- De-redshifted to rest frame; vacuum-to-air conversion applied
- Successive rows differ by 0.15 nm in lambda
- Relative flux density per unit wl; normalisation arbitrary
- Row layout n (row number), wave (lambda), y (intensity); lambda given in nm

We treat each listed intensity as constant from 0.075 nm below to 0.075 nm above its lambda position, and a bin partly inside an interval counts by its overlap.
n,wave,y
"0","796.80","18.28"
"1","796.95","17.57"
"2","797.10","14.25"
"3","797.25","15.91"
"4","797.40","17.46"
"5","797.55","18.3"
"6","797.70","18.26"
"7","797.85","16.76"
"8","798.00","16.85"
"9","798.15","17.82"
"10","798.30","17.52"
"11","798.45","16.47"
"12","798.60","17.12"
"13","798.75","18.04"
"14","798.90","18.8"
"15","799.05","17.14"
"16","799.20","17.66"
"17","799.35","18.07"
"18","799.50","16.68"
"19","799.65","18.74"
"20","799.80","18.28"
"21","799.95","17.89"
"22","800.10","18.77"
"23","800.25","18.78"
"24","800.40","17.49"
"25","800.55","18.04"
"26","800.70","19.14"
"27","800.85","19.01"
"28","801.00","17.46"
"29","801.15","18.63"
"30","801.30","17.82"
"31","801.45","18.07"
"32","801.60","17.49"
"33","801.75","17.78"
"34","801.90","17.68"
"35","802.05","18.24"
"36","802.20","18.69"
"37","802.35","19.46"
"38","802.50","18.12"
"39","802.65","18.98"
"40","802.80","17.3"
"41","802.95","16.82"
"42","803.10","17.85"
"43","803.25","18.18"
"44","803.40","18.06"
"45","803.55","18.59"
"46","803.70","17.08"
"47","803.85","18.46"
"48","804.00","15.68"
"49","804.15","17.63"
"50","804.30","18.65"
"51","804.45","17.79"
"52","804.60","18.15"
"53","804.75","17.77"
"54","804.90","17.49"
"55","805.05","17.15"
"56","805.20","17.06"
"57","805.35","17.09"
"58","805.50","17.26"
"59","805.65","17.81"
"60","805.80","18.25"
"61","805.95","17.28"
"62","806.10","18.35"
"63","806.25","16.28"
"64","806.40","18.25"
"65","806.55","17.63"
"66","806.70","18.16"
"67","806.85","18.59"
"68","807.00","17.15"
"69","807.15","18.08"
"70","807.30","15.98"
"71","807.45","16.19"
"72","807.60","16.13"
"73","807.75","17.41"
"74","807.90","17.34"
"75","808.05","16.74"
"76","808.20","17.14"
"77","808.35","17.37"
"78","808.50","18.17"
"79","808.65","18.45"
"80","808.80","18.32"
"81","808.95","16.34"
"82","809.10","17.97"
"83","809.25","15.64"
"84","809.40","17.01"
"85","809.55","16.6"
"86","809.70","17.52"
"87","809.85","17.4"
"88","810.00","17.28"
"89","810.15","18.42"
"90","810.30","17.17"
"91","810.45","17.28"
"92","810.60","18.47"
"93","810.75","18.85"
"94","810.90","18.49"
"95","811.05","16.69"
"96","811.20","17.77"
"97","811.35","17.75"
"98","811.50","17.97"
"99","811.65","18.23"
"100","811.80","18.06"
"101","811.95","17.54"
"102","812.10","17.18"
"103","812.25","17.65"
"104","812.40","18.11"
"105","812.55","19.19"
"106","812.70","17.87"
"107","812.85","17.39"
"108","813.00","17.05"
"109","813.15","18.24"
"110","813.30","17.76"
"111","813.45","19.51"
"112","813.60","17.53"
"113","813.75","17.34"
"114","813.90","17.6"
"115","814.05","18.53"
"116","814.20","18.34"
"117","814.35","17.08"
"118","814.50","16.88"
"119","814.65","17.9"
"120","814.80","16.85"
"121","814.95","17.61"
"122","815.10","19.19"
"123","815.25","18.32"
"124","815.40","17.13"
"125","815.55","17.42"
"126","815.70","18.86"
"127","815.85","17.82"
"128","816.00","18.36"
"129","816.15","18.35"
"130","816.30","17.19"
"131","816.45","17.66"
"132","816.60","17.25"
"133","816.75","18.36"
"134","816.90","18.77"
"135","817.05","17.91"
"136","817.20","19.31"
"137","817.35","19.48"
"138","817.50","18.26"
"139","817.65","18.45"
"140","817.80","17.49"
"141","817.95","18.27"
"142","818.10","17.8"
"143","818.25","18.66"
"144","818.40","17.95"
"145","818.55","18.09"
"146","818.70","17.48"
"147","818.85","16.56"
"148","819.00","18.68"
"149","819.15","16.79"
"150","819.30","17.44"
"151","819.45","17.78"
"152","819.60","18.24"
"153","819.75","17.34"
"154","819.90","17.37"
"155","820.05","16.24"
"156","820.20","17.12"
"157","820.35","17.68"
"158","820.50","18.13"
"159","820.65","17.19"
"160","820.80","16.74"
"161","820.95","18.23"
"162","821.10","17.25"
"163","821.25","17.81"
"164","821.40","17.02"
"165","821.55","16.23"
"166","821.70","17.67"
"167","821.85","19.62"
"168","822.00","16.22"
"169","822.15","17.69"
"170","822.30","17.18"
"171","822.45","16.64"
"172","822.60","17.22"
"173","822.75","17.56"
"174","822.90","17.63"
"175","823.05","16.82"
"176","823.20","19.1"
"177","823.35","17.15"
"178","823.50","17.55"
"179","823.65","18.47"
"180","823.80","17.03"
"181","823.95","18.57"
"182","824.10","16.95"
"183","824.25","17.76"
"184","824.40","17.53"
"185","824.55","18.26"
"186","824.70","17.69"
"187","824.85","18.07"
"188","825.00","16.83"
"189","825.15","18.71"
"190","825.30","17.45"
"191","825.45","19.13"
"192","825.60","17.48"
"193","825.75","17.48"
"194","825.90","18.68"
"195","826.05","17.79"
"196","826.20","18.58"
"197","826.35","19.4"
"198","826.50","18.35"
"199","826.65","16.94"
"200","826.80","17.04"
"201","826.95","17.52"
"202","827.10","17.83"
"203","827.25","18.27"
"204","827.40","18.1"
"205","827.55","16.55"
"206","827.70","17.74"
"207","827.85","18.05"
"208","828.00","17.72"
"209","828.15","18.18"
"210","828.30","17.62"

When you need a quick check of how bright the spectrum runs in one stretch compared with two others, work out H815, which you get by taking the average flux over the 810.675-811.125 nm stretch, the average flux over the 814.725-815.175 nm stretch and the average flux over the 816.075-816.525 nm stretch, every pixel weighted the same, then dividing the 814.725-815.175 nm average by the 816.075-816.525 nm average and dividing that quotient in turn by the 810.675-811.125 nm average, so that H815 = 0.0560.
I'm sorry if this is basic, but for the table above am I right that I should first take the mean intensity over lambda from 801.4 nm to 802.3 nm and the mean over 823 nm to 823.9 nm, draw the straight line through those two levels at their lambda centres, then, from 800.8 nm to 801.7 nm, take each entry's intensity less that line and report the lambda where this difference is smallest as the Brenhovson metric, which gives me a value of 801.00 nm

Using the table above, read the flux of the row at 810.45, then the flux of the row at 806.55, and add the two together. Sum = 34.9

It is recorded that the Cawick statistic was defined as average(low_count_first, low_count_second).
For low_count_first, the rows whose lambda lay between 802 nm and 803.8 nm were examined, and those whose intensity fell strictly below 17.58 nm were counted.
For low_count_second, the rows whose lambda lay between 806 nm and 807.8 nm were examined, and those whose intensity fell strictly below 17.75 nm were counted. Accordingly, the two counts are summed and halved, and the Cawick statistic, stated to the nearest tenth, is 5.0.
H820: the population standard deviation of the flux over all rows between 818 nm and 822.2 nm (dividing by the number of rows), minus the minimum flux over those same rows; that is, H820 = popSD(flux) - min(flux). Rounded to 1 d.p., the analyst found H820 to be -15.4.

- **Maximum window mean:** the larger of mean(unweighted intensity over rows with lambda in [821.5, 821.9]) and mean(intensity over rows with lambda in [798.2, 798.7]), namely 17.8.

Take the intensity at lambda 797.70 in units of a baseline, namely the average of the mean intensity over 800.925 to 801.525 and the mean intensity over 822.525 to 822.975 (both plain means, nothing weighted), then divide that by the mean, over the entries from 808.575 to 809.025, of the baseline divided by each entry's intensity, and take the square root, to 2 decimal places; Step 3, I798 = 1.01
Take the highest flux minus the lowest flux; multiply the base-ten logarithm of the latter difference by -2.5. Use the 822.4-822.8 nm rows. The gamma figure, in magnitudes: 0.1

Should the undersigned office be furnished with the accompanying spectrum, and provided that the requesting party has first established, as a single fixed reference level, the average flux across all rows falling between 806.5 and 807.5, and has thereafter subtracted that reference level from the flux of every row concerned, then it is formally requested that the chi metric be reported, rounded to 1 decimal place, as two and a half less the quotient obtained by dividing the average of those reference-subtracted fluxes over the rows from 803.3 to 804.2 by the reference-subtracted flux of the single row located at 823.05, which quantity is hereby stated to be 2.8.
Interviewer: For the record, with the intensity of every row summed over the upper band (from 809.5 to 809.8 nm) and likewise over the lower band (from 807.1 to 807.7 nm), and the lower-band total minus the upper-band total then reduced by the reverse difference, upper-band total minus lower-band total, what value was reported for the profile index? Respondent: 65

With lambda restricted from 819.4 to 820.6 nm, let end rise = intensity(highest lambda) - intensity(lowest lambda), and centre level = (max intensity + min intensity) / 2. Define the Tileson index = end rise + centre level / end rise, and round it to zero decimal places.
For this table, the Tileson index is 50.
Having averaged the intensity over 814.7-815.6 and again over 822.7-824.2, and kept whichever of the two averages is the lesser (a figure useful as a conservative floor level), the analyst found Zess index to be 17.7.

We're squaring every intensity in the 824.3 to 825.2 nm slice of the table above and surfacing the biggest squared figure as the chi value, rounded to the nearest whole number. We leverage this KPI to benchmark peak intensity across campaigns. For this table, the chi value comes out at 350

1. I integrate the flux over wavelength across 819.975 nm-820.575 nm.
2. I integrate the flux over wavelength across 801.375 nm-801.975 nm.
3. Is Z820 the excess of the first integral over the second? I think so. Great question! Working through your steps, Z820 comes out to -0.28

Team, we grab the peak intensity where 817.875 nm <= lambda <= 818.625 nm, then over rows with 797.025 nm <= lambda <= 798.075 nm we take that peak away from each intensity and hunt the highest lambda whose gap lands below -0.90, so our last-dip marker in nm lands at 798.00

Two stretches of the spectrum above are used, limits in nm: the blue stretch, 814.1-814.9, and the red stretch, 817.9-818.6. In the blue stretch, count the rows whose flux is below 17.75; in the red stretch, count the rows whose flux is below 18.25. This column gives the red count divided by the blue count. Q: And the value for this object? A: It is 1.00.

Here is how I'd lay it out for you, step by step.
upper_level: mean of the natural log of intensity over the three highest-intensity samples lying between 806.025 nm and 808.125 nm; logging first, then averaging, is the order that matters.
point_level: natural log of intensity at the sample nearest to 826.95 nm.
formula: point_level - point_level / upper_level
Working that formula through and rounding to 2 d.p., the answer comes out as 1.88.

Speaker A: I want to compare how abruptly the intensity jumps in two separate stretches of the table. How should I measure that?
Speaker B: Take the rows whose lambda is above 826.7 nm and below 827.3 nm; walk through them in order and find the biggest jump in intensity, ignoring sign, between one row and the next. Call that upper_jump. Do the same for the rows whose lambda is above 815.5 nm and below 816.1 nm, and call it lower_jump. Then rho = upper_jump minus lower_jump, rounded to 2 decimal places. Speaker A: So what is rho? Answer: -0.96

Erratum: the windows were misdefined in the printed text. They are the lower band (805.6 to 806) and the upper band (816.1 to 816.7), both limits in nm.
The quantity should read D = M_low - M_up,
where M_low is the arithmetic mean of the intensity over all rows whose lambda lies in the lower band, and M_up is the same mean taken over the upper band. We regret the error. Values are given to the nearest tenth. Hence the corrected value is 0.2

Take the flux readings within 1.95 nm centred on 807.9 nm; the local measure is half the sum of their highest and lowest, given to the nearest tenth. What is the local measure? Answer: 17.2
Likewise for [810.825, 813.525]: 18.1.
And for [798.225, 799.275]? 17.6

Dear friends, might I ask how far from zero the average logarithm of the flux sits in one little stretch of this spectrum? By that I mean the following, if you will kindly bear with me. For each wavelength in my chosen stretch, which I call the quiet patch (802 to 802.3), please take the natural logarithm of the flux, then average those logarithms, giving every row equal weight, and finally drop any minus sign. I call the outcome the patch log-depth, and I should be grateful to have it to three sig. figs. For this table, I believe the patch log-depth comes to 2.92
